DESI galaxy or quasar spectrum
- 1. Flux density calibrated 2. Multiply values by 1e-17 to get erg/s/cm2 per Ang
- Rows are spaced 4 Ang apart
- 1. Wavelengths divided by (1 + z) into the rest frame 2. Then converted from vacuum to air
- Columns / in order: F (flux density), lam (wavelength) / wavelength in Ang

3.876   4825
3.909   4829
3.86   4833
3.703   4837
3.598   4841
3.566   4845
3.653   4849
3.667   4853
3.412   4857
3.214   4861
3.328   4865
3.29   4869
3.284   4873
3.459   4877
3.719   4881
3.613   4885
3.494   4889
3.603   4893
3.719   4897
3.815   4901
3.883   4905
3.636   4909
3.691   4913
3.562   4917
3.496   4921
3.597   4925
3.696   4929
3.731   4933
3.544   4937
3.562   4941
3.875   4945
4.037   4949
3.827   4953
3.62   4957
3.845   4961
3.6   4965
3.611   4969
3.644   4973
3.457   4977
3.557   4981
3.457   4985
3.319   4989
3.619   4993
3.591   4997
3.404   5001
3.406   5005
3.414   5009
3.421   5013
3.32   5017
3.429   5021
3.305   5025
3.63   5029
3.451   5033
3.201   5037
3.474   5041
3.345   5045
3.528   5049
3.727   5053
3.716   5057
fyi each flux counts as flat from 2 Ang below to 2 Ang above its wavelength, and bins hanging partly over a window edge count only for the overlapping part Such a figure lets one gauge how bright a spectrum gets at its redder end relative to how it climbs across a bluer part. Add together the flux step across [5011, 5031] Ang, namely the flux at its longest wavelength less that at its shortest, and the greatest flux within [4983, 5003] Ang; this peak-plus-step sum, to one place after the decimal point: 3.8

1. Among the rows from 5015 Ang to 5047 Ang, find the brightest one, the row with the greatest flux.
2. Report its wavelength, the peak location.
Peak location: 5029 Ang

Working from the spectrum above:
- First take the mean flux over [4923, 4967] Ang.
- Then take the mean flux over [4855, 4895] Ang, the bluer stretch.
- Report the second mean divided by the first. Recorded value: 0.92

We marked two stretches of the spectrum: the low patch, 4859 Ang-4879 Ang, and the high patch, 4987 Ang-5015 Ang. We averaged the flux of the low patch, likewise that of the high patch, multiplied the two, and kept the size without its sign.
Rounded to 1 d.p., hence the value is 11.4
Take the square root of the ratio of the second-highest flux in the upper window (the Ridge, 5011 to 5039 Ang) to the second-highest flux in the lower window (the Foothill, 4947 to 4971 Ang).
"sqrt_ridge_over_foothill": 0.95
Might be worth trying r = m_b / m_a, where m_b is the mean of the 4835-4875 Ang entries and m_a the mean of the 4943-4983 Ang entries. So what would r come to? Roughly 0.94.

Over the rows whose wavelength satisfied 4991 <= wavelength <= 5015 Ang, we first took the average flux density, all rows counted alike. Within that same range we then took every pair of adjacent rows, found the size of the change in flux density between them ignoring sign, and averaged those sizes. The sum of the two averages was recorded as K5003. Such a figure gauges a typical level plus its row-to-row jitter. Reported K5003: 3.52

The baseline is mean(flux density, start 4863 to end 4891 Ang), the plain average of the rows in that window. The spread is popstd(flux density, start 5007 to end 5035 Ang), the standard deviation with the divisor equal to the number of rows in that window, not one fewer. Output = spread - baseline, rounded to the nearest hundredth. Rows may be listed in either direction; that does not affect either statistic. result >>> -3.36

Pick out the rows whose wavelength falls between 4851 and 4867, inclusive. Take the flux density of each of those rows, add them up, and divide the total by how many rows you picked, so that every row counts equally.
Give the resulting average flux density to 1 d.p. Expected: 3.4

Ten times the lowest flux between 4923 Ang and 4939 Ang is 35.4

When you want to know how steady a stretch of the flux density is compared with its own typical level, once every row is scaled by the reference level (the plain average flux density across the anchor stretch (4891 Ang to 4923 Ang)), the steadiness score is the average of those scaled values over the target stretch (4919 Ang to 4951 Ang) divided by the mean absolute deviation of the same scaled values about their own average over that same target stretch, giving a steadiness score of 26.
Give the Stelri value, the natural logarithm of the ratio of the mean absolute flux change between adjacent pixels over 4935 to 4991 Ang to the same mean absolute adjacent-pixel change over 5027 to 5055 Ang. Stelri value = -0.30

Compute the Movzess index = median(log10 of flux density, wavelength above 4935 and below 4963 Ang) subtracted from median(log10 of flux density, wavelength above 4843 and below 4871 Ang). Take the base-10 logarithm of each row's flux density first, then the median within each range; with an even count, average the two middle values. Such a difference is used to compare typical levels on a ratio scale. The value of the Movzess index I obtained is -0.05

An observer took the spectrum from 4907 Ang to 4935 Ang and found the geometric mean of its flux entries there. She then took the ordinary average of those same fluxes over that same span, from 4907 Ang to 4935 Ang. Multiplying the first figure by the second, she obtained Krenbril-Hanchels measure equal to 13.2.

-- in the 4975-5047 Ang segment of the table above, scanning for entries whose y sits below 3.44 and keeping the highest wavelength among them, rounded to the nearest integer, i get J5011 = 5045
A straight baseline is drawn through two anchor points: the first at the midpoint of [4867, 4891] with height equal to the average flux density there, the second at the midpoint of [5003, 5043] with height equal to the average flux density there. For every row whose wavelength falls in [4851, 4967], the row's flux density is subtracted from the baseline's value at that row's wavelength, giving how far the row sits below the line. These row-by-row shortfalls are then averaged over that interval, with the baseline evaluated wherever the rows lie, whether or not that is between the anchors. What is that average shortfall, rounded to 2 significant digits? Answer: -0.15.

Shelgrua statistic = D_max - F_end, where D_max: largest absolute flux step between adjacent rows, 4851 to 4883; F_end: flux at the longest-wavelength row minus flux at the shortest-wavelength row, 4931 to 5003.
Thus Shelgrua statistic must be 0.59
